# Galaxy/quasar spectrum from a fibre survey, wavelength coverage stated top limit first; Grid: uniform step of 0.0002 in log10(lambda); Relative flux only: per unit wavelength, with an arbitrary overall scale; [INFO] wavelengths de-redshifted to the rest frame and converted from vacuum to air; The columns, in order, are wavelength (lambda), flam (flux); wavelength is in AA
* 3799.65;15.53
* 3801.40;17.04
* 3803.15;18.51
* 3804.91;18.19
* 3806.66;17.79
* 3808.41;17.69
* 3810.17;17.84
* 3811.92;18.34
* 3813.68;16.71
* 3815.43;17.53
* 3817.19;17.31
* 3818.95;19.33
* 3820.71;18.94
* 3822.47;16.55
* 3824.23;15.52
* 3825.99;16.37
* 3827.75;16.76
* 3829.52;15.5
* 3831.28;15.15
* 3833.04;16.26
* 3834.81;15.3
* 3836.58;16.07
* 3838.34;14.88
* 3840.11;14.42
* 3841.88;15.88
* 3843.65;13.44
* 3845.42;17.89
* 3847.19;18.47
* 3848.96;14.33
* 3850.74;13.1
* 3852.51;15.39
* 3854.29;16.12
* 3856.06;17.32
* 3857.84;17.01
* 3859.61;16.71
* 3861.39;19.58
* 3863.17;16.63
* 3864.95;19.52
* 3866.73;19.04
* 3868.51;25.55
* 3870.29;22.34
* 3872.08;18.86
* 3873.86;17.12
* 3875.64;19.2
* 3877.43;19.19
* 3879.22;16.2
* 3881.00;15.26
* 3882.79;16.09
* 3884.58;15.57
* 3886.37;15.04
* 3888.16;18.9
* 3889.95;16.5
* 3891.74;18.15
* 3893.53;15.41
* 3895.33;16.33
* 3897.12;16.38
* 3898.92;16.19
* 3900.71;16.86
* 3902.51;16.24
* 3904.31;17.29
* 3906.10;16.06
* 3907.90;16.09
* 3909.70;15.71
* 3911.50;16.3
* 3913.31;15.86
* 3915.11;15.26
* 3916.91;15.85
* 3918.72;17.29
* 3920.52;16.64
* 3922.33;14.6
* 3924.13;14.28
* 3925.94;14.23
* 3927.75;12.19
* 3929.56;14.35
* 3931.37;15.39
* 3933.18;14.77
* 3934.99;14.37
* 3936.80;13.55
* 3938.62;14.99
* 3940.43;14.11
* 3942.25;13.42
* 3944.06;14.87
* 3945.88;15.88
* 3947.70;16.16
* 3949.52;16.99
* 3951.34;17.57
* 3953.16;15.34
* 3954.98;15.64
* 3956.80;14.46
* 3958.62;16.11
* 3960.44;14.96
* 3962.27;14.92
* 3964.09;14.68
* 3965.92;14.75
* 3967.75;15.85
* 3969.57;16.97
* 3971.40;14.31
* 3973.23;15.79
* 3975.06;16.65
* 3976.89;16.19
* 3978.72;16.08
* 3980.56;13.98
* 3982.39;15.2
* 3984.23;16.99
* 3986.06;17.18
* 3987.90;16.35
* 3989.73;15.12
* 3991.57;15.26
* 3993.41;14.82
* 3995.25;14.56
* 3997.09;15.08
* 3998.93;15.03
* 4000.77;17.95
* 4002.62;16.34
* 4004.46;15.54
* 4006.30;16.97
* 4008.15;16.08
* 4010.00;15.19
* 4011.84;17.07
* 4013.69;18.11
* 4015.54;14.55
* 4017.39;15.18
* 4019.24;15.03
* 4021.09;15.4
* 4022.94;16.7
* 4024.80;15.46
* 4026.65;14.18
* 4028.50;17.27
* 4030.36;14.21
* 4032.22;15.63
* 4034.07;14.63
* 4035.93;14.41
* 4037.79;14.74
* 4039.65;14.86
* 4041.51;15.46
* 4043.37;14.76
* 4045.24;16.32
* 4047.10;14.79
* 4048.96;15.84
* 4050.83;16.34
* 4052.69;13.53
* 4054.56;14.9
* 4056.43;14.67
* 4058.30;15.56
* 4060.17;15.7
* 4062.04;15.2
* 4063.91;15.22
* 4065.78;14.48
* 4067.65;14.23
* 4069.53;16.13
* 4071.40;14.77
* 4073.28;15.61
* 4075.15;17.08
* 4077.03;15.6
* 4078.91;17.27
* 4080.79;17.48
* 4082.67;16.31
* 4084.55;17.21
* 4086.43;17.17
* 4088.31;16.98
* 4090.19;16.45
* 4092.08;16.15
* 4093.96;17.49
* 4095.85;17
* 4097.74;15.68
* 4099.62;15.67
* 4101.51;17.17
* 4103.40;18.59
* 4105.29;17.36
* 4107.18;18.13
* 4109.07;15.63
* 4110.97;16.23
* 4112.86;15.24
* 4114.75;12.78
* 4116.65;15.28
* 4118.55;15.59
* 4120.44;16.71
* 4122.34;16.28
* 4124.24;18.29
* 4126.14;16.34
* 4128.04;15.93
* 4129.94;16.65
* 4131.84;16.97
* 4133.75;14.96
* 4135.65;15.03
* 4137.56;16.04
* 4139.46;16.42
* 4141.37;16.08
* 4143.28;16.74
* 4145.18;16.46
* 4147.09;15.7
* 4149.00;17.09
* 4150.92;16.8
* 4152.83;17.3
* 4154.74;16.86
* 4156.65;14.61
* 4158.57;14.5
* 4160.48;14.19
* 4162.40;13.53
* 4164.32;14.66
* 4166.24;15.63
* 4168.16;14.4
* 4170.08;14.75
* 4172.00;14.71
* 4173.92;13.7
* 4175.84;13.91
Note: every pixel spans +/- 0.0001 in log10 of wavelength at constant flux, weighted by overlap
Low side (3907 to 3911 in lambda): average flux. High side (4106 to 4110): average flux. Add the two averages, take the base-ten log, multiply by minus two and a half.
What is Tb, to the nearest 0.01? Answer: -3.79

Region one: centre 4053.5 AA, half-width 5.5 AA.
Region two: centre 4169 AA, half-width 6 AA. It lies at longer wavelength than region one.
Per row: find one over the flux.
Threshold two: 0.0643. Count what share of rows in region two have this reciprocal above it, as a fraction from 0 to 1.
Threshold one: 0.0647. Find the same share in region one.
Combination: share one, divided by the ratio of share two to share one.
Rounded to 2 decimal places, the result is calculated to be 0.30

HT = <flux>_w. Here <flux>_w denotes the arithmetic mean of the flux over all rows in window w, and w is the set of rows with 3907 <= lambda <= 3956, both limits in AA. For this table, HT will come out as 15.2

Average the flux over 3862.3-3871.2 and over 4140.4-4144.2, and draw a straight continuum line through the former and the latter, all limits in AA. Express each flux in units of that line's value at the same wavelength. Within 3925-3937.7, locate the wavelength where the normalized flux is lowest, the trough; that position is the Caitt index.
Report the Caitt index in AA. 3927.75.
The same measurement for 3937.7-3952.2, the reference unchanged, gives 3942.25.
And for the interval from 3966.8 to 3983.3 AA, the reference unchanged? 3980.56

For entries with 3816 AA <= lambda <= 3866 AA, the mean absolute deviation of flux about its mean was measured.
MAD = 1.3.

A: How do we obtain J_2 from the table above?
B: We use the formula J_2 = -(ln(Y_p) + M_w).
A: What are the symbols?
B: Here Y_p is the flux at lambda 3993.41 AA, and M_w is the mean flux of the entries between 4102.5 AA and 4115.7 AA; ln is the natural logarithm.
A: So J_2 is -19.0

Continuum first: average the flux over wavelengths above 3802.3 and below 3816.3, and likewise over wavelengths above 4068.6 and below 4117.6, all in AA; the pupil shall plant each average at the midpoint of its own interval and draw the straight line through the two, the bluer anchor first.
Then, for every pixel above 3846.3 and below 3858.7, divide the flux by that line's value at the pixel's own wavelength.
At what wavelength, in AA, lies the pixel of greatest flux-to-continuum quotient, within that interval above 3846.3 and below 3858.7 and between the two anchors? 3847.19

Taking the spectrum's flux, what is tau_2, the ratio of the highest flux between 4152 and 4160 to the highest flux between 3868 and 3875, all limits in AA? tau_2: 0.68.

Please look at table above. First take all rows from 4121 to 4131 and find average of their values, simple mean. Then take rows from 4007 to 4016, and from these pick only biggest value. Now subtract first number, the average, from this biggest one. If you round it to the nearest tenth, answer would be 1.4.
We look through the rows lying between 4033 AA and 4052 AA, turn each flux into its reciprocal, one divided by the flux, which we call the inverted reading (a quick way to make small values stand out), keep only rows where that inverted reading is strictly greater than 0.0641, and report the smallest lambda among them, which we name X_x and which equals 4034.07 AA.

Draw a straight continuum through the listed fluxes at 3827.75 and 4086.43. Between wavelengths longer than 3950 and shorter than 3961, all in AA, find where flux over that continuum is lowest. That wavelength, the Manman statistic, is 3956.80 AA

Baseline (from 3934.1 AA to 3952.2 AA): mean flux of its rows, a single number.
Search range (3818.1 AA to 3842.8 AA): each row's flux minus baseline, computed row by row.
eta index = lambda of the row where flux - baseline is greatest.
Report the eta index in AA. 3818.95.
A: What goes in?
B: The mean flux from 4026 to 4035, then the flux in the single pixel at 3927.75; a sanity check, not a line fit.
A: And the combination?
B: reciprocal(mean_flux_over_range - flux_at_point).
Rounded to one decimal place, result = 0.3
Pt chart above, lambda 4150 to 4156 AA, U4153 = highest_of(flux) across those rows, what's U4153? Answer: 17.3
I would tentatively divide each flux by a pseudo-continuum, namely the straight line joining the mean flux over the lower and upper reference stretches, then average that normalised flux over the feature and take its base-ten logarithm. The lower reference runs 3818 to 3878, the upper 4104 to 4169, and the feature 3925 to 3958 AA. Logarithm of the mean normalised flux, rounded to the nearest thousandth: -0.051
